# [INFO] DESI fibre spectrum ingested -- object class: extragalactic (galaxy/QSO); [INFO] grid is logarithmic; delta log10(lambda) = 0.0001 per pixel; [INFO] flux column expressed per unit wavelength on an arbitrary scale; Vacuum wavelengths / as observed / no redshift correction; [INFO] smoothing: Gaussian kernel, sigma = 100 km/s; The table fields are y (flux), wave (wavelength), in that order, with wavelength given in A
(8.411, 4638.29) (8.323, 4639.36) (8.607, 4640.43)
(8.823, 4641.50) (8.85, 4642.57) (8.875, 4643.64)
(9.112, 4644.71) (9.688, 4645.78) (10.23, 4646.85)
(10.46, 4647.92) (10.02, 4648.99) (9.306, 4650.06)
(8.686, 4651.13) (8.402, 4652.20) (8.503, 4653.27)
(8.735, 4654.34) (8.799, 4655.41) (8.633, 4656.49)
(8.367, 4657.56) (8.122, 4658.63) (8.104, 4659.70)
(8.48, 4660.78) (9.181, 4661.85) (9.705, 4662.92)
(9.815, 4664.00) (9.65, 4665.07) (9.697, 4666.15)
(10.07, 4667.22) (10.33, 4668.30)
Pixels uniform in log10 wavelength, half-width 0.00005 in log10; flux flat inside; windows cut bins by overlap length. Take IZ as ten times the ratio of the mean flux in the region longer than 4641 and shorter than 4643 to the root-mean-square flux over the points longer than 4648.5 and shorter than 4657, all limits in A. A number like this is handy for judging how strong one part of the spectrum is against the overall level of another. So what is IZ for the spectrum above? 9.9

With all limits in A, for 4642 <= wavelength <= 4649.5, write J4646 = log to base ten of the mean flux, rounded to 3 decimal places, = 0.982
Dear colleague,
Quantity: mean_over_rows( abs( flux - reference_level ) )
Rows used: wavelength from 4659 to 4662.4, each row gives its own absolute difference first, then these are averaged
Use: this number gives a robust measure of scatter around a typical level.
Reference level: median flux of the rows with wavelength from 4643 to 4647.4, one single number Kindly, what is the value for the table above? 0.8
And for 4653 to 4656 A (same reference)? 0.7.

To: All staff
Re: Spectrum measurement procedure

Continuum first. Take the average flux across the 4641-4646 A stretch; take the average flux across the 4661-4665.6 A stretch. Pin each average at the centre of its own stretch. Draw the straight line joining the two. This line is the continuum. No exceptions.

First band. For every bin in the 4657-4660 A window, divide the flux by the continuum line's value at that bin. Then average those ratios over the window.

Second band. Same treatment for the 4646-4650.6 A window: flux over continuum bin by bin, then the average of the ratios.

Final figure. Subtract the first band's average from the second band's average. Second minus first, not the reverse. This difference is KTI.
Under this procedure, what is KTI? 0.22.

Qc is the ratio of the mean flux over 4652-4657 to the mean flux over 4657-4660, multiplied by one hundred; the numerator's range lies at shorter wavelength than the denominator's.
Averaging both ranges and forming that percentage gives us 105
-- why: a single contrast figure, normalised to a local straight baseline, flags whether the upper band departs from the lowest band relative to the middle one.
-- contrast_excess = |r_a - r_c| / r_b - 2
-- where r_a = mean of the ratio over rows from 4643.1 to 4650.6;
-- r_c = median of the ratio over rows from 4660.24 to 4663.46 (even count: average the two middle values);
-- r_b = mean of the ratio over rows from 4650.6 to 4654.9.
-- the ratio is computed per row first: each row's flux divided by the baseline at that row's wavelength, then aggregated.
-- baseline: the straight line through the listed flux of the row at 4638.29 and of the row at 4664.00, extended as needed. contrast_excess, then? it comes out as -1.85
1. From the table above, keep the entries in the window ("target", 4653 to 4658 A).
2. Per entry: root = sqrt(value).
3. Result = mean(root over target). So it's 2.93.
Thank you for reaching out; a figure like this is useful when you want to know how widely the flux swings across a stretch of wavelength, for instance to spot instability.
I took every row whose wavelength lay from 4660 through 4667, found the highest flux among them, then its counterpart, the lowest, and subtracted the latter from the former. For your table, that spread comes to 1.3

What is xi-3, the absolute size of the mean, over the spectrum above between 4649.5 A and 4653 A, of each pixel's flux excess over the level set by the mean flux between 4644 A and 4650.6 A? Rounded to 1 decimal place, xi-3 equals 1.0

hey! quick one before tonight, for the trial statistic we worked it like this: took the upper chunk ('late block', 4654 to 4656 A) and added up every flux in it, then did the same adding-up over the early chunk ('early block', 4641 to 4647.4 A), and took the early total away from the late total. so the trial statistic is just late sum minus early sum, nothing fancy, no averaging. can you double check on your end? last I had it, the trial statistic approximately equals -38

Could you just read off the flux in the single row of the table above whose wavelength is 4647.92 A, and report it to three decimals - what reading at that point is 10.460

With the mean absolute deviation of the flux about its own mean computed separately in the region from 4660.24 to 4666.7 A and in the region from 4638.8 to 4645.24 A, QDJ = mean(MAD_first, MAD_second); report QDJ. 0.30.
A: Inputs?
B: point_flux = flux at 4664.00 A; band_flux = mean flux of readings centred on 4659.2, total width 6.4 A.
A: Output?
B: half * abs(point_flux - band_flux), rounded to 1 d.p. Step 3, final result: 0.7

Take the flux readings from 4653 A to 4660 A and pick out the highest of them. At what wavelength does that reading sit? 4655.41 A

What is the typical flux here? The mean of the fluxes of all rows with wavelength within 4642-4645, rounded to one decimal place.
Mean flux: 8.9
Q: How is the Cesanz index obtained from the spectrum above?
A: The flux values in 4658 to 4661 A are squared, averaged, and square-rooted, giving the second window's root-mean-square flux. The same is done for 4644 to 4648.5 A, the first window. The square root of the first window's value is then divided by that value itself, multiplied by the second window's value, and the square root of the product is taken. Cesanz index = 1.62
